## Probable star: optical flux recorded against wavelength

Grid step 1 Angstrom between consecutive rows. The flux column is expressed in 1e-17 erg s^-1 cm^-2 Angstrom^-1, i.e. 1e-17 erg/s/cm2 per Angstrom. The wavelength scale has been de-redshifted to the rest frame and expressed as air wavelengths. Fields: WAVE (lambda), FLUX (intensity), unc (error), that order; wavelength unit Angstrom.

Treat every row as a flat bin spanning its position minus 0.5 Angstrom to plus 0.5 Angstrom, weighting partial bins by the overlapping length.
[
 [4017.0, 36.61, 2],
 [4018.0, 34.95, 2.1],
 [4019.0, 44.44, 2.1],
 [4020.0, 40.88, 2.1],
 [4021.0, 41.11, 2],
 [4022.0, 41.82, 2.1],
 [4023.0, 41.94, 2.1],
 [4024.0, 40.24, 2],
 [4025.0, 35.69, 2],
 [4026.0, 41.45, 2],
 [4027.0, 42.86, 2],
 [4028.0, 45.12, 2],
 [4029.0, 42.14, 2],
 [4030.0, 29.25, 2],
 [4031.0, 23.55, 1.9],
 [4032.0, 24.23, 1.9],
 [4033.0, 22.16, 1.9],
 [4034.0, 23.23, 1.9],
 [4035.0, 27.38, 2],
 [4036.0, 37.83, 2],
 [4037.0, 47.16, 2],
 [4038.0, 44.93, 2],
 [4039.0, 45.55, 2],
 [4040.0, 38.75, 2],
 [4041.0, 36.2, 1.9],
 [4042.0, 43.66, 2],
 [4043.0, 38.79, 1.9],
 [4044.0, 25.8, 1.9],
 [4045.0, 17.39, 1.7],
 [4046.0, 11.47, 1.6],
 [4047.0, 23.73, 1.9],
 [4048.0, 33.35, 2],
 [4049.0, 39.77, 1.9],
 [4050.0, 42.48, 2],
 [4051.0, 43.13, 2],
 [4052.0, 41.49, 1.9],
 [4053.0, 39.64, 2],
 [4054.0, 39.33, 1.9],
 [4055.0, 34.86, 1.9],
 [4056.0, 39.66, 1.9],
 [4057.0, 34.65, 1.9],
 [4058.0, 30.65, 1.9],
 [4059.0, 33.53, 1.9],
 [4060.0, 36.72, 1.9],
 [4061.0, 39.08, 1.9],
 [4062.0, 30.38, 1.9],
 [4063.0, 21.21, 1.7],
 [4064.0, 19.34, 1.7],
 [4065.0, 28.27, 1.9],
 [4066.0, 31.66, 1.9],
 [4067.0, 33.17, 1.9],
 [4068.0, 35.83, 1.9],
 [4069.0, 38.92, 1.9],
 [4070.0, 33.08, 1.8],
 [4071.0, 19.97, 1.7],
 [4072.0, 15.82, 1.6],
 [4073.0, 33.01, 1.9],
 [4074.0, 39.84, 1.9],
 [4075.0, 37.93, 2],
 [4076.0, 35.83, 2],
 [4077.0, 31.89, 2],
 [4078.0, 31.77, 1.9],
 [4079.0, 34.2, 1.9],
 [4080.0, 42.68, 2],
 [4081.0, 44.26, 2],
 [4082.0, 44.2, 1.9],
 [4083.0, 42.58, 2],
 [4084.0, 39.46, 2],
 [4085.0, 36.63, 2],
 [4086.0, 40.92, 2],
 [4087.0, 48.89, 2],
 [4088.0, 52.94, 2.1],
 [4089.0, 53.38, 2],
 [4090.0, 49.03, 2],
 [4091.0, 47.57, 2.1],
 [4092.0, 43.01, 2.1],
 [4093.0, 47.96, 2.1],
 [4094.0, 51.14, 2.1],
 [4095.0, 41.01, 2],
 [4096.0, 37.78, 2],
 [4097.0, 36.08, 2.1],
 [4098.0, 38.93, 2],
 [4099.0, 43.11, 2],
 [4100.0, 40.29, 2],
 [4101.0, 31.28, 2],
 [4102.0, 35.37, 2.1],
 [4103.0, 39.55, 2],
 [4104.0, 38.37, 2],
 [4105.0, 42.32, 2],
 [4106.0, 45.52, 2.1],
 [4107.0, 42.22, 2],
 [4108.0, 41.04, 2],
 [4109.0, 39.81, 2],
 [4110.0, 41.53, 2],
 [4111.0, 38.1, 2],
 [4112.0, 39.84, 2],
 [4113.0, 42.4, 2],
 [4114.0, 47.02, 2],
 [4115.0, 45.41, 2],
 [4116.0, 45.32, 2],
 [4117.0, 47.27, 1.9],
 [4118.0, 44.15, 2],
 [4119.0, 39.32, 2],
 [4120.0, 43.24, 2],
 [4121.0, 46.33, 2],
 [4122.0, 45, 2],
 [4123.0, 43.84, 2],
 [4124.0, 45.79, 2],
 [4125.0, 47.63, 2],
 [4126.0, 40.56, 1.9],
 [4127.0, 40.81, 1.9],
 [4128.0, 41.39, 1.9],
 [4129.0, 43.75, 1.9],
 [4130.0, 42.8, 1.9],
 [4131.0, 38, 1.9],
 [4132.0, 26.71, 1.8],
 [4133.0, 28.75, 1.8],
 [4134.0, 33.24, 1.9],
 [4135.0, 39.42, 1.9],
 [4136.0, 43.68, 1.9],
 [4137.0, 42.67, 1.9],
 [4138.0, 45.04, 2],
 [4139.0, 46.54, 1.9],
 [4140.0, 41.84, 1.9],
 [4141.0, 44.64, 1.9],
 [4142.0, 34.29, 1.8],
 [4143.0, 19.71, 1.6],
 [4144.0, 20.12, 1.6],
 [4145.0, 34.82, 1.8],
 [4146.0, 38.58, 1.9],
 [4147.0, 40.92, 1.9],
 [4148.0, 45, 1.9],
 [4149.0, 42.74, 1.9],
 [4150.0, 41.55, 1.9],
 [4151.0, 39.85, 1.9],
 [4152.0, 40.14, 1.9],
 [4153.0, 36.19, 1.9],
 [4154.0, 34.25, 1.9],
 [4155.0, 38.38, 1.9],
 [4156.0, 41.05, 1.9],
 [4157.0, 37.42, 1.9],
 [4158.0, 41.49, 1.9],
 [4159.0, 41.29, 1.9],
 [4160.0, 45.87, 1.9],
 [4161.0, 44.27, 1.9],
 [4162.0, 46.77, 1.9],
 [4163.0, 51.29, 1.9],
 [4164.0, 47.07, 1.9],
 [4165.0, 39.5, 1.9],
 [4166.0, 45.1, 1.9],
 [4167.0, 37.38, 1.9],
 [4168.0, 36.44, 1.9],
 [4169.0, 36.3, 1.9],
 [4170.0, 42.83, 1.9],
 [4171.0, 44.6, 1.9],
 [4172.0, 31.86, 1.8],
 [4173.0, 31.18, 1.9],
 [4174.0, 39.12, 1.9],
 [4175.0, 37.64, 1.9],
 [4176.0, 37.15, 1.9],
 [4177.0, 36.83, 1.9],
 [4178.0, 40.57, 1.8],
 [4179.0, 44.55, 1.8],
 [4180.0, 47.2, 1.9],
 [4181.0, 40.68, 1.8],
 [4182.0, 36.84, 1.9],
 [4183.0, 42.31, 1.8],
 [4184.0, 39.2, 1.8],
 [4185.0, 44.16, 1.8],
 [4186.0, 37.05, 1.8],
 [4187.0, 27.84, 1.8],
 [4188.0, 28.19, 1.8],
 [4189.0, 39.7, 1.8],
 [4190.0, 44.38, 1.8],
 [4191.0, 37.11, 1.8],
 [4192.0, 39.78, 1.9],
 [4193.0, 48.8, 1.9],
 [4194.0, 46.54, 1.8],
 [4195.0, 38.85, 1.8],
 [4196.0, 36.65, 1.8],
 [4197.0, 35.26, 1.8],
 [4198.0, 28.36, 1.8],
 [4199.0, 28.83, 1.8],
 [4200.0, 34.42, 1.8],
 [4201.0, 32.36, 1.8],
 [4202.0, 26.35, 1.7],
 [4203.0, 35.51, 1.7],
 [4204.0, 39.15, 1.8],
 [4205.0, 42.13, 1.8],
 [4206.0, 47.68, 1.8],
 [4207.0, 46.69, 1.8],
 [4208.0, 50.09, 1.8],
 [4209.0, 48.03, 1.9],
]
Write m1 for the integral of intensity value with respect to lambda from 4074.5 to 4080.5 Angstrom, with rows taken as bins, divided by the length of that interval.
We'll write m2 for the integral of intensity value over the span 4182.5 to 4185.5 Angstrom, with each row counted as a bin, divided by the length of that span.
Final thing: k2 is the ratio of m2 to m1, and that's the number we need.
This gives 1.17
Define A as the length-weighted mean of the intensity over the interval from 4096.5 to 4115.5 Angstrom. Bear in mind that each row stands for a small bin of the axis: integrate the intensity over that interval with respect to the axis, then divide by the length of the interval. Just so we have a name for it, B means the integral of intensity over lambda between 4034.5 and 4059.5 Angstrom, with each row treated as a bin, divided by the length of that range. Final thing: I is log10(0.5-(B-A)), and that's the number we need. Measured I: 0.72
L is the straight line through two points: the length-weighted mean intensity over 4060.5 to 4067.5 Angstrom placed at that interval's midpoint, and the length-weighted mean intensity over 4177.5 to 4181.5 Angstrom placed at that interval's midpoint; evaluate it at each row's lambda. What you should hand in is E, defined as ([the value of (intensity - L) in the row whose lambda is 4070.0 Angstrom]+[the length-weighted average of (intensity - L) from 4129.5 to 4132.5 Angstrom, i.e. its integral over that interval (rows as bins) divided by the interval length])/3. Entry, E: 1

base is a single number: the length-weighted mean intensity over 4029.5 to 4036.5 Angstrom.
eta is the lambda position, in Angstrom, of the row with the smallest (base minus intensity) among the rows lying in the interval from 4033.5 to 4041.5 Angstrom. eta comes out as 4037.0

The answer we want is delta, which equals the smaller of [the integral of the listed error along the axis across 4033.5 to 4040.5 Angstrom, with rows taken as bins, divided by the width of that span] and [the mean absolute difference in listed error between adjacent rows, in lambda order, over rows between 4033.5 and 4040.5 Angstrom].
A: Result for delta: 0.017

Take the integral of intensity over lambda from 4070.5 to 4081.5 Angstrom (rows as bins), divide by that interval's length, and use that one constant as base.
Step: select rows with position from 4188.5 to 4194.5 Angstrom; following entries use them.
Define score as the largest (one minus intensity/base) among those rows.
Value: -0.11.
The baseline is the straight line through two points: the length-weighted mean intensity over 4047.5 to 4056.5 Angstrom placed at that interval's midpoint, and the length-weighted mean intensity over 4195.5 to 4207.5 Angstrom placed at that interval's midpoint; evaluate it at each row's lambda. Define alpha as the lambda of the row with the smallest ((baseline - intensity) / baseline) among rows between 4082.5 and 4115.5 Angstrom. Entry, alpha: 4089.0 Angstrom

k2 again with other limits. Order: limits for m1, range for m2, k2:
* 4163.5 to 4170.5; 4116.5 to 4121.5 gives 1.08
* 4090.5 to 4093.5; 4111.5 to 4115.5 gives 0.95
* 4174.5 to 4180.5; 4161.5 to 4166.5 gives 1.13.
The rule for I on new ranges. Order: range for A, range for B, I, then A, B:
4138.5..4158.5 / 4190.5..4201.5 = 0.17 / 38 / 37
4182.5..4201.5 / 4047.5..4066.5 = 0.50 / 37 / 35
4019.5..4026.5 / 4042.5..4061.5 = 0.84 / 40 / 34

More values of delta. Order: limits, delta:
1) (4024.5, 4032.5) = 0.014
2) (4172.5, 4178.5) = 0.020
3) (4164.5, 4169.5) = 0.000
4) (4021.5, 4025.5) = 0.033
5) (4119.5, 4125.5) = 0.000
